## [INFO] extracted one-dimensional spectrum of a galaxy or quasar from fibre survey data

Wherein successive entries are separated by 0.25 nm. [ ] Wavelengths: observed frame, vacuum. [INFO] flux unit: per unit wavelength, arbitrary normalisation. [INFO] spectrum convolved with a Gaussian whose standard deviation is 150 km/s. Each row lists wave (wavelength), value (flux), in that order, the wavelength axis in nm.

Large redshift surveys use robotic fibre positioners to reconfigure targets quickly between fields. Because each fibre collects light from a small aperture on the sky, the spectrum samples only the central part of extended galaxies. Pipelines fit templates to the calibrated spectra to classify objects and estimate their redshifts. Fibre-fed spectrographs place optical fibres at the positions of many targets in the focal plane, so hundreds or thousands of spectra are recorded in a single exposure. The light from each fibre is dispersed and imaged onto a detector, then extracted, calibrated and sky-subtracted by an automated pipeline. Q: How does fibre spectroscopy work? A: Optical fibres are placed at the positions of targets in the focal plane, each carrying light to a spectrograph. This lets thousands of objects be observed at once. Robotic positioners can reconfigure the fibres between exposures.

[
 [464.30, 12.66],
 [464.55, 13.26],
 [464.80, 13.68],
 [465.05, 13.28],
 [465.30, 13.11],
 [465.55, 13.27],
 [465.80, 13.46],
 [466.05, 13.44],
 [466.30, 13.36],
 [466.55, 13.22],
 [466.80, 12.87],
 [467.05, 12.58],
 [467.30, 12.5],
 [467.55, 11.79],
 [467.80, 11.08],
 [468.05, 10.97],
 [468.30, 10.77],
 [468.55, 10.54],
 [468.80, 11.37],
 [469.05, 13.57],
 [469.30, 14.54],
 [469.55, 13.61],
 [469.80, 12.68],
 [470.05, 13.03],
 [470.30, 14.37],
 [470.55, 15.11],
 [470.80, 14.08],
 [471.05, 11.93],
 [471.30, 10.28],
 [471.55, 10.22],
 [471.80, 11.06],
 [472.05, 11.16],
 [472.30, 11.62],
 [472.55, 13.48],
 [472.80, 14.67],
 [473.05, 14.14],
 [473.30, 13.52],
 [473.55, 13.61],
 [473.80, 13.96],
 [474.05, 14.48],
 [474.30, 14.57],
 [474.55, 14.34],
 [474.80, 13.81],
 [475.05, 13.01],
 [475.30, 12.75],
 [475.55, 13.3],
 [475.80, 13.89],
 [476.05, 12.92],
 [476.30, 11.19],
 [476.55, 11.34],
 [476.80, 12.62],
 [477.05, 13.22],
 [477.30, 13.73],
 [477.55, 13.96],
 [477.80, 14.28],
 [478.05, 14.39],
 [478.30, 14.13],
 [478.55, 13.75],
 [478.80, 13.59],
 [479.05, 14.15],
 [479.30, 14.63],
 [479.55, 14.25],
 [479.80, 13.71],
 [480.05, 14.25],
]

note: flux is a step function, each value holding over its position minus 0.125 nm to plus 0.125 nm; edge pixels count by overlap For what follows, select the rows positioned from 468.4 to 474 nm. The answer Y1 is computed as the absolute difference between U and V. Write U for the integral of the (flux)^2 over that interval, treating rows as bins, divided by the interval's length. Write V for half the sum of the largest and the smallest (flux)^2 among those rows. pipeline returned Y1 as 1.2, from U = 168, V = 166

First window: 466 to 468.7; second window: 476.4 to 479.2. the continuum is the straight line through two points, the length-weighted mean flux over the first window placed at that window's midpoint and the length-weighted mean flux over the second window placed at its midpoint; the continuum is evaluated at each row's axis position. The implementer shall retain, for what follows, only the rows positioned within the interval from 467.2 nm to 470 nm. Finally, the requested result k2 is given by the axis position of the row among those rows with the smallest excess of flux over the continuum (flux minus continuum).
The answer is 468.55 nm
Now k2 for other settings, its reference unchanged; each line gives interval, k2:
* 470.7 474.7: 471.55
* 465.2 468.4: 468.30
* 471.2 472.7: 471.55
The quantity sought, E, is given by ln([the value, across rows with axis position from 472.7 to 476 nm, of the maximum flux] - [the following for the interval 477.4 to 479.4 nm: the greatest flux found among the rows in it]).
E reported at -3.2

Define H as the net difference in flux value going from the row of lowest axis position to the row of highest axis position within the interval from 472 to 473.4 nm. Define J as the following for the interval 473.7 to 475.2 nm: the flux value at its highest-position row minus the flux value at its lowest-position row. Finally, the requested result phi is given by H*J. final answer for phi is -2.2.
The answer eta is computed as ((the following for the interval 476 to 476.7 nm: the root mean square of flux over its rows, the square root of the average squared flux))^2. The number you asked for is 140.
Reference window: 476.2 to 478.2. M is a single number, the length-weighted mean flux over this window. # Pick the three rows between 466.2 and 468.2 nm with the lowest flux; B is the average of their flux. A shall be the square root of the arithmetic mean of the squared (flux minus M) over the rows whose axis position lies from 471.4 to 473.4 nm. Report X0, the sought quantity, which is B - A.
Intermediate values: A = 1.68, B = 11.3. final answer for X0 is 9.6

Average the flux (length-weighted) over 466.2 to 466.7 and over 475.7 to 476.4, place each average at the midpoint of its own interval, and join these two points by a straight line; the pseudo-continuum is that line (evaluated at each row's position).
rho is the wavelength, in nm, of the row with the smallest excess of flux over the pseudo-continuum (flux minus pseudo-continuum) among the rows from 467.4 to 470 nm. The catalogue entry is 468.55 nm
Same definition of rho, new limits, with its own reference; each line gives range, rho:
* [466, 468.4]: 468.30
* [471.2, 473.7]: 471.55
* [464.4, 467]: 466.80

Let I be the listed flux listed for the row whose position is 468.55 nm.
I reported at 10.54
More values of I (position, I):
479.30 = 14.63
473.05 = 14.14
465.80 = 13.46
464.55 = 13.26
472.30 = 11.62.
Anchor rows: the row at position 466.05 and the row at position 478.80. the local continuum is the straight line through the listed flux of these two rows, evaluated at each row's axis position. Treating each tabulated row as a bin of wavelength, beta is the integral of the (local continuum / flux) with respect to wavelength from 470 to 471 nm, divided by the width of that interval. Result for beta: 0.964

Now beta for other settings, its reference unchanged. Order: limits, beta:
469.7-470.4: 1.013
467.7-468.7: 1.242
